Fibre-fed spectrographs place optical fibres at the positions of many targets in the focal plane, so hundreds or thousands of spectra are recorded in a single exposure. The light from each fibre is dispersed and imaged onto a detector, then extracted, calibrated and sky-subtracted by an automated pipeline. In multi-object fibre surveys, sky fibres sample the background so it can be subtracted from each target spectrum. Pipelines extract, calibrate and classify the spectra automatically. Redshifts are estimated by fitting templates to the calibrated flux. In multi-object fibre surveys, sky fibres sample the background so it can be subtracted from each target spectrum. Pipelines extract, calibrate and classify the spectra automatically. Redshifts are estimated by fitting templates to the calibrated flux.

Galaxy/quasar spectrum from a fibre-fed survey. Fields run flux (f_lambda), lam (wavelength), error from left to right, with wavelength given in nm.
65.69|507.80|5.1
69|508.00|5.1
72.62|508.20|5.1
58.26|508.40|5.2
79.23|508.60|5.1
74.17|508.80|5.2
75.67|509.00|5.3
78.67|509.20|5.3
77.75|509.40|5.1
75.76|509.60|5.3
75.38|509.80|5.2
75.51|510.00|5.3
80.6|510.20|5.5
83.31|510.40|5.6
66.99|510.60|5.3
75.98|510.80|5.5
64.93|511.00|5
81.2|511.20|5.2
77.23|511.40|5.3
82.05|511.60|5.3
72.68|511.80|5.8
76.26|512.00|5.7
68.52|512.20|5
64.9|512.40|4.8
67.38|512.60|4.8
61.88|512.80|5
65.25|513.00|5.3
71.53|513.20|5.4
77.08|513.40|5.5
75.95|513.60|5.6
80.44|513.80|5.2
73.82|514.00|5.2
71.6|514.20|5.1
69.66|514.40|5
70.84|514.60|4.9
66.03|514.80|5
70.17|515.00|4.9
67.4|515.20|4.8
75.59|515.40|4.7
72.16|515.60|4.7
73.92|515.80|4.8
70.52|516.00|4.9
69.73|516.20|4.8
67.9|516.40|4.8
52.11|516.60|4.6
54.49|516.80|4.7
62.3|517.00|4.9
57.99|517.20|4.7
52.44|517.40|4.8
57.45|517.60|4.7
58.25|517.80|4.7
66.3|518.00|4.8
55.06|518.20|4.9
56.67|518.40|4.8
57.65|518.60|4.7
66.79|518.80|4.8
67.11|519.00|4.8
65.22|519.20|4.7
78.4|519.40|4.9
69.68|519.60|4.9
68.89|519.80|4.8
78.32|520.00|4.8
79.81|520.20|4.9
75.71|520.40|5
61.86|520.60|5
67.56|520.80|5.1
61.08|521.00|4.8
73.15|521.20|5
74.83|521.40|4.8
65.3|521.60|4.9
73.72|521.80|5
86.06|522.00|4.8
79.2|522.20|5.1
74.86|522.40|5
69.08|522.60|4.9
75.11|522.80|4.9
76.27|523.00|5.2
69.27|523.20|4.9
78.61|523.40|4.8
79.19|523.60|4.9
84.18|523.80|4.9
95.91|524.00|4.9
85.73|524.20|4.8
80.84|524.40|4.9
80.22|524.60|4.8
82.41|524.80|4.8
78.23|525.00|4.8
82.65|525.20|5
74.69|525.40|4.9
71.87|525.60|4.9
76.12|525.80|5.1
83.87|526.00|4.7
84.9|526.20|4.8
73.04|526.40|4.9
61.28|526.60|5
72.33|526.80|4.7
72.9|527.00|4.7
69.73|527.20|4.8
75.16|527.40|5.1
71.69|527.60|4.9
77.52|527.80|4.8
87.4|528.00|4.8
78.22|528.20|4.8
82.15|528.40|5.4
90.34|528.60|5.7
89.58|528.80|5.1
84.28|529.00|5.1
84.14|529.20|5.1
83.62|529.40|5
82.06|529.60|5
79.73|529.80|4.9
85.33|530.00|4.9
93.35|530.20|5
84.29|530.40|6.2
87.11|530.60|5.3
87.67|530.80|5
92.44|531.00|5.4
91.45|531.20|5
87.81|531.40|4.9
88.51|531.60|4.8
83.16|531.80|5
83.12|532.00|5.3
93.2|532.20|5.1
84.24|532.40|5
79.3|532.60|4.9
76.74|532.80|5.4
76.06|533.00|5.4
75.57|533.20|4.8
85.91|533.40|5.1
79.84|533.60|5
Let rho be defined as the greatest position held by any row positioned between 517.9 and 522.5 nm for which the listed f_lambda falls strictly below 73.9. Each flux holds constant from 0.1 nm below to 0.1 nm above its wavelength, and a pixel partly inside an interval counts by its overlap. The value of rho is 521.80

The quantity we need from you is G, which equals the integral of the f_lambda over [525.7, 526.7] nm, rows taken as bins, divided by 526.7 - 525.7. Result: 76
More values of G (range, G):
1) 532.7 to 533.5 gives 79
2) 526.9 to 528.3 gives 76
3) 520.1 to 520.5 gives 78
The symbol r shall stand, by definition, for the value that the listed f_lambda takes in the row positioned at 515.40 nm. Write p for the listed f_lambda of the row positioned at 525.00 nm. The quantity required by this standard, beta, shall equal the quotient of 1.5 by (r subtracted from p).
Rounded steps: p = 78.23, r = 75.59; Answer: 0.57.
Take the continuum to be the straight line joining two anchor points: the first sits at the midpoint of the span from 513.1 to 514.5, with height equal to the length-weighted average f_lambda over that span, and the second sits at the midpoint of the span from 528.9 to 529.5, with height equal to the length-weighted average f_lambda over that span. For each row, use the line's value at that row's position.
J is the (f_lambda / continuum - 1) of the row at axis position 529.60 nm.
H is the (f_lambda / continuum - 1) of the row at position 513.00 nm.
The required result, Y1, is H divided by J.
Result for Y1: 4.42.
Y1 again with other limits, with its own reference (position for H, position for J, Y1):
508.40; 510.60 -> 2.44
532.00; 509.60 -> -0.54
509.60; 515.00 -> -0.88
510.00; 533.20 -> -0.40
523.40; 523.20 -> 0.16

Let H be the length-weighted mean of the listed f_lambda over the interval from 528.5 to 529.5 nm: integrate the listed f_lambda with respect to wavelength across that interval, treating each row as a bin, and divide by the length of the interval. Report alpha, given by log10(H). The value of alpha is 1.94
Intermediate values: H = 86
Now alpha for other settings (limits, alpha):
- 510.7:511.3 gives 1.87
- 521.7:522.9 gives 1.88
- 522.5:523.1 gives 1.87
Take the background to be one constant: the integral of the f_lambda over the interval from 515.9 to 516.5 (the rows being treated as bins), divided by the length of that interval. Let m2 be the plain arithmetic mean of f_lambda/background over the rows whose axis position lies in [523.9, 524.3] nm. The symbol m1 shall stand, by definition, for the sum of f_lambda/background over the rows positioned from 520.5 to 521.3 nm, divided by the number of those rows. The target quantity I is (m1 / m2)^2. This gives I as 0.53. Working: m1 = 0.95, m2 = 1.31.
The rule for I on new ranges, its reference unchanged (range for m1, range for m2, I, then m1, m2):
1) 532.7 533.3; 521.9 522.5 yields 0.90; 1.10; 1.15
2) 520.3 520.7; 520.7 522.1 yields 0.92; 0.99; 1.03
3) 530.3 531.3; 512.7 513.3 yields 1.79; 1.28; 0.95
